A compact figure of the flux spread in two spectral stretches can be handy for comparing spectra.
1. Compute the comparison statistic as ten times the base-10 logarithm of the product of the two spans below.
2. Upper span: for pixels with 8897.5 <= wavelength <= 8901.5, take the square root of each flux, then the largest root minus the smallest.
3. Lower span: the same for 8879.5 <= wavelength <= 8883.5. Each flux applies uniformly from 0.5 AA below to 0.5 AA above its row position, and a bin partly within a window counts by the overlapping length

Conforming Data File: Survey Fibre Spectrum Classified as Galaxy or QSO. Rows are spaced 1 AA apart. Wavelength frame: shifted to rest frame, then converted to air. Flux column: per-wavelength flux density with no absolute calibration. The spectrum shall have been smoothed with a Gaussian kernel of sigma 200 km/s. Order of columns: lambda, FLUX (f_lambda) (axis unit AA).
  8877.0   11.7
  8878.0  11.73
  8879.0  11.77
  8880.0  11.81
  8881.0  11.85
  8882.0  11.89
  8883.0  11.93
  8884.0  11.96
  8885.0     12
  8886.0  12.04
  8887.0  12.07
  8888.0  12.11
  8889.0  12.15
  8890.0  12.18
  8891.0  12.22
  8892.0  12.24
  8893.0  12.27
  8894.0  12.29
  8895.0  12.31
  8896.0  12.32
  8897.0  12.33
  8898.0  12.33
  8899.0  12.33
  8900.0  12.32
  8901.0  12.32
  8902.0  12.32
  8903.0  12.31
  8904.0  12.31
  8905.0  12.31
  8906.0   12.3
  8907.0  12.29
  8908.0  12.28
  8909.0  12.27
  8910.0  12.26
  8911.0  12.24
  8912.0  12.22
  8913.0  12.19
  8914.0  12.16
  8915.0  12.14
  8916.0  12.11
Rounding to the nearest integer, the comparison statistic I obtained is -46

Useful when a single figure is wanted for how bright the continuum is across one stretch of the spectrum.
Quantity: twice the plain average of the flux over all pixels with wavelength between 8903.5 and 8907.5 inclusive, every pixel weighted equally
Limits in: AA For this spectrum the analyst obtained 24.6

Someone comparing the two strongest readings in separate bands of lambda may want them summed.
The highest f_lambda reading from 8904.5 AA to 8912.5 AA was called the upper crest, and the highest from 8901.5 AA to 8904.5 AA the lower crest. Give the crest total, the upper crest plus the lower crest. 24.6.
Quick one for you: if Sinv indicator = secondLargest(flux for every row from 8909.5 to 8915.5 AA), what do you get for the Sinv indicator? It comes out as 12.24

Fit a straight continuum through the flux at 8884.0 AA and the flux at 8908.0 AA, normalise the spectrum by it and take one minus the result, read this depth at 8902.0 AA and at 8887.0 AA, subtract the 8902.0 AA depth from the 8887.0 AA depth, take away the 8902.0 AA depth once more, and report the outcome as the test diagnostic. 0.014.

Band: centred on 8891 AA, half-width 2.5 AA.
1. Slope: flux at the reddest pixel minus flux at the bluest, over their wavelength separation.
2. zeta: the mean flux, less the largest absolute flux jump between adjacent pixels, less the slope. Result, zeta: 12.1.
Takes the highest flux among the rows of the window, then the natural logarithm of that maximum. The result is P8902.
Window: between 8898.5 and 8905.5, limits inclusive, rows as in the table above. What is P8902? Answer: 2.51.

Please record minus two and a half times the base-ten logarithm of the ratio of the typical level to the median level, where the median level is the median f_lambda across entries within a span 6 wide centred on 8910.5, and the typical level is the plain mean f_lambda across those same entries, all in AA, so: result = 0.0006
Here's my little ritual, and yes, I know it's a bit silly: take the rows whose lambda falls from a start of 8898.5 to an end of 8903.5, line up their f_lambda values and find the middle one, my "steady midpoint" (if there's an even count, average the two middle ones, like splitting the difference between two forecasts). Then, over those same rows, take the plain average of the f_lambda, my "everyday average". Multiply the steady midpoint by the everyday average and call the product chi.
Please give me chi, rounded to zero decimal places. 152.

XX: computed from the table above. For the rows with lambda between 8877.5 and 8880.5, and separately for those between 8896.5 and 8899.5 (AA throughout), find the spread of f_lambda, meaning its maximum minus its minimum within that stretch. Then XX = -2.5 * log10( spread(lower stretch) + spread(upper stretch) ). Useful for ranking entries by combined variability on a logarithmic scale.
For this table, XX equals 2.74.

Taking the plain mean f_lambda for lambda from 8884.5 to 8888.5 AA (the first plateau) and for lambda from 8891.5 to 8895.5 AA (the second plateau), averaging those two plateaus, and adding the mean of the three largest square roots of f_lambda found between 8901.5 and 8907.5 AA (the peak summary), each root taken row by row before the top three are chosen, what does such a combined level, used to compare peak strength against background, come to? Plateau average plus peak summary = 15.7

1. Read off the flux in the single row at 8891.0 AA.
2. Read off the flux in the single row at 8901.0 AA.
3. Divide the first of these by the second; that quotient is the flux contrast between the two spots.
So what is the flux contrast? 0.99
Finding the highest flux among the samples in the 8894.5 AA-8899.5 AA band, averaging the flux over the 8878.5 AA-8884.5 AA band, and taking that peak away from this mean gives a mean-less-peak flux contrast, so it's -0.5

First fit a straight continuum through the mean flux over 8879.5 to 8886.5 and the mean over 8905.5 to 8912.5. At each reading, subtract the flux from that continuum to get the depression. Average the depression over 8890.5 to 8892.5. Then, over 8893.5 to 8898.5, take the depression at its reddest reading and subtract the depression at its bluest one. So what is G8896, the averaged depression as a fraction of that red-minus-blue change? -16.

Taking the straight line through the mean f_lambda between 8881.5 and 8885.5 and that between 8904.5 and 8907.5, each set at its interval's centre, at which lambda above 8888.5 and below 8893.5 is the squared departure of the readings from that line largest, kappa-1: 8893.0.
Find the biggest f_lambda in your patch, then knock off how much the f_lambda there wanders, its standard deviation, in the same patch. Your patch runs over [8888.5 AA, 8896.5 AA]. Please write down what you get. 12.3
